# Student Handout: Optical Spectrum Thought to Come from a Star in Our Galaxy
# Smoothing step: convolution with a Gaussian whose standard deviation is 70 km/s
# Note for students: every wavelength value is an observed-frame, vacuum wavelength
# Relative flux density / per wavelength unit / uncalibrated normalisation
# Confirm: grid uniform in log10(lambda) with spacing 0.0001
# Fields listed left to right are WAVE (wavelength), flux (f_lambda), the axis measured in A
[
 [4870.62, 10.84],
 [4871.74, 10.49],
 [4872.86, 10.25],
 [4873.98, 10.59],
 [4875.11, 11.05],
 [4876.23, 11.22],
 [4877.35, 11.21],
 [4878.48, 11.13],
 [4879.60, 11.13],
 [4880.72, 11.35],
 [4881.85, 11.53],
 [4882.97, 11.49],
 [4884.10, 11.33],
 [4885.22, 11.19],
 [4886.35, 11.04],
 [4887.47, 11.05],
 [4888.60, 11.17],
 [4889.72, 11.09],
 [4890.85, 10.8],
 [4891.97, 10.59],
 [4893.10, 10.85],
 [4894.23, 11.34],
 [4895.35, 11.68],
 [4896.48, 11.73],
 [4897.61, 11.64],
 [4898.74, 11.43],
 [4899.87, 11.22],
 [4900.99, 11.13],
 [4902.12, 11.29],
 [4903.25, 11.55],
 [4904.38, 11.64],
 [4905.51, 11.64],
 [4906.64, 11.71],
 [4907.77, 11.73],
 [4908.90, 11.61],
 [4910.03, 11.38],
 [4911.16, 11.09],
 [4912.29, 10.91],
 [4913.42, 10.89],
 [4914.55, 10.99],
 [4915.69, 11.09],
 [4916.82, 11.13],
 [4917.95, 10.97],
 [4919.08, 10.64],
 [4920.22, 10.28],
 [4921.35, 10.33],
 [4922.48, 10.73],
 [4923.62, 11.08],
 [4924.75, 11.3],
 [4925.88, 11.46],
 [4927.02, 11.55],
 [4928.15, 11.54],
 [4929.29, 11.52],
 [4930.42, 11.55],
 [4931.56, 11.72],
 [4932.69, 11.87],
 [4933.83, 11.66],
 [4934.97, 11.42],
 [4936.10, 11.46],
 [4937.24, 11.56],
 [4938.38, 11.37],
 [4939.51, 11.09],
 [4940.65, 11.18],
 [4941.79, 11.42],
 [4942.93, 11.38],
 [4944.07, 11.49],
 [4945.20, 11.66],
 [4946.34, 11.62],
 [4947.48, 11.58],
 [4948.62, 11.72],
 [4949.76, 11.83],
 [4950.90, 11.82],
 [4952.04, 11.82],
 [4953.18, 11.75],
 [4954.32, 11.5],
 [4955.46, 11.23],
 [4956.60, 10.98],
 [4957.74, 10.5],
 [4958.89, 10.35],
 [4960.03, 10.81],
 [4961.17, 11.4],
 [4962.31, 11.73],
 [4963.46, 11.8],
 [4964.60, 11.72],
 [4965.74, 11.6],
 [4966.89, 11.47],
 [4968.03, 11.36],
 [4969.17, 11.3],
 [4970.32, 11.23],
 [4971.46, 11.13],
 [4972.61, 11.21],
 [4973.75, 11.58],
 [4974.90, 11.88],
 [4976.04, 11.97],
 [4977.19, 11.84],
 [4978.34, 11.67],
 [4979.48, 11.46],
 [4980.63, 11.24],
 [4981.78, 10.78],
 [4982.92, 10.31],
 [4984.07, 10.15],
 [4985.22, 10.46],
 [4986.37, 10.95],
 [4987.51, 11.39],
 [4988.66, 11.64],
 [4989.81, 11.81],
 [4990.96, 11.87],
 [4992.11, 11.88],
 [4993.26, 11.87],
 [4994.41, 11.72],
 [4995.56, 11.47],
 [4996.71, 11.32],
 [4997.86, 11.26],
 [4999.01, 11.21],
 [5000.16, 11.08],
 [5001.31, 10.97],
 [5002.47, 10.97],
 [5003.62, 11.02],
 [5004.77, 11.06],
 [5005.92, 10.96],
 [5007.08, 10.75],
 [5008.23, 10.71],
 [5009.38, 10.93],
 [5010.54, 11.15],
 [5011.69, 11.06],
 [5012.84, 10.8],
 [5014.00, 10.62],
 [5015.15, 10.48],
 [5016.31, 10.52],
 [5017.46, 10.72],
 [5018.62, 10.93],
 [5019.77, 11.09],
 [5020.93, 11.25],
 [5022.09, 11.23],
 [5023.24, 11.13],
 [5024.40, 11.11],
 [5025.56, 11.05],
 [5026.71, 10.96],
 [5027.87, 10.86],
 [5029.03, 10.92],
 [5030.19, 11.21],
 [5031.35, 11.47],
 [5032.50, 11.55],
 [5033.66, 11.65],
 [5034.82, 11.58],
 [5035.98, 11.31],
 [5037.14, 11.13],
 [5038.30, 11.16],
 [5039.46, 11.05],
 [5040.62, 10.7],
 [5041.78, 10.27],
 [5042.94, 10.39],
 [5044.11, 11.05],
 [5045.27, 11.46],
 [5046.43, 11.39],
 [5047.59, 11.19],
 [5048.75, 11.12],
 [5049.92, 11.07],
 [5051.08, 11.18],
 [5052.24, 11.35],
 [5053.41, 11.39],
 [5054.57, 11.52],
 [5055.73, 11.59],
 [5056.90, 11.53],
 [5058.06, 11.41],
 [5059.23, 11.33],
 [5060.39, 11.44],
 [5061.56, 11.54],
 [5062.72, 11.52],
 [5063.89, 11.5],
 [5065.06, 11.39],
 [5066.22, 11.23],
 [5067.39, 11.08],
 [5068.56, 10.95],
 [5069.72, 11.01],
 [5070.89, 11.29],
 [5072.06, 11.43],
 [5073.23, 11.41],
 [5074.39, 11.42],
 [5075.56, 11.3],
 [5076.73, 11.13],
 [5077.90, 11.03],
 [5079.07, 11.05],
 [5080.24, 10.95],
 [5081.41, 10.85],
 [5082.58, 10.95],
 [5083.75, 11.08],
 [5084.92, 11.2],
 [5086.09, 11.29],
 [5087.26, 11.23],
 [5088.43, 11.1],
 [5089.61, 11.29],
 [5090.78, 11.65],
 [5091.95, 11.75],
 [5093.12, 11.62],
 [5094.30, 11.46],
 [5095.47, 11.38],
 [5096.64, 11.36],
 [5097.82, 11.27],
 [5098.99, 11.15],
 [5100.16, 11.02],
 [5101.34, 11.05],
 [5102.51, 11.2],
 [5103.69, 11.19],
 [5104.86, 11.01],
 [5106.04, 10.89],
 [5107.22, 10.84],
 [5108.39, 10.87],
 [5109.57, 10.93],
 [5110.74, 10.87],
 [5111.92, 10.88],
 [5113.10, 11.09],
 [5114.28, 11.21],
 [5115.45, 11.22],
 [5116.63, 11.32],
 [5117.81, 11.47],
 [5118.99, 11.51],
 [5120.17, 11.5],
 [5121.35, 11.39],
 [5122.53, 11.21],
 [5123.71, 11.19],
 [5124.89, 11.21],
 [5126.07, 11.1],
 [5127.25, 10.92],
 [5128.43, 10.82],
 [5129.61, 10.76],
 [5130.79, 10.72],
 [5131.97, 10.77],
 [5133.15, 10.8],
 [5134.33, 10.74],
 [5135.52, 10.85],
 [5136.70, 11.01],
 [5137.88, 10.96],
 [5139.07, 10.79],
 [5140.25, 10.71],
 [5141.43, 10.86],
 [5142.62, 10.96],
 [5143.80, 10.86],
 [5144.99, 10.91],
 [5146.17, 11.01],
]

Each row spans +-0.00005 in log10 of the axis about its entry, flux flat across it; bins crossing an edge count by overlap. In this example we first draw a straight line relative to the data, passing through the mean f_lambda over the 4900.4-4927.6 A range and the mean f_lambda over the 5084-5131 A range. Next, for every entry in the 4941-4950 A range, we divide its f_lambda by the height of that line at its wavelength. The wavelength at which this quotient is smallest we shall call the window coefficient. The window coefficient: 4942.93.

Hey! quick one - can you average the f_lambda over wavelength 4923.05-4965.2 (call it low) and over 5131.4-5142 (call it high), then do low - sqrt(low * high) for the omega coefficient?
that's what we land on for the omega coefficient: 0.3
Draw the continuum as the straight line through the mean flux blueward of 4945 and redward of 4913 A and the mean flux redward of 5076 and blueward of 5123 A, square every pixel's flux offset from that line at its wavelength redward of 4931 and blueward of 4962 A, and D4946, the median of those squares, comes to 0.12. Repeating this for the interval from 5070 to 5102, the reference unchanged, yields 0.03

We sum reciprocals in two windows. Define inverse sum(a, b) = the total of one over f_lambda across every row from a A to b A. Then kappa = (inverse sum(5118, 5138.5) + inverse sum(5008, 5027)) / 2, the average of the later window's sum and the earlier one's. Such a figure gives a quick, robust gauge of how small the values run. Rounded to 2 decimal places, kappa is 1.55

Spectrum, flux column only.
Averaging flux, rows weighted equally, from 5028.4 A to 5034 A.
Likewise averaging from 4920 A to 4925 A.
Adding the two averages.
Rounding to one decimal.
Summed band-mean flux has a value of 22.1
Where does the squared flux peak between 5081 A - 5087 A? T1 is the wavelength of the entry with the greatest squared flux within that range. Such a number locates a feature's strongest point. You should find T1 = 5086.09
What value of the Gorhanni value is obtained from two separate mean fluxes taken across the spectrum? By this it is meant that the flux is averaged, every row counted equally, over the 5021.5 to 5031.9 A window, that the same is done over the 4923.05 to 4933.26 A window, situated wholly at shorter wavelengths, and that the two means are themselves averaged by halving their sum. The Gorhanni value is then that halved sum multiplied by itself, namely 128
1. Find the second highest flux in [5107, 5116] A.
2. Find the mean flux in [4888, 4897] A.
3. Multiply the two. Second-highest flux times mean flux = 125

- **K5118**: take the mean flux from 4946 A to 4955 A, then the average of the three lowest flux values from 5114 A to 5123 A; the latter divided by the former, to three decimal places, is 0.958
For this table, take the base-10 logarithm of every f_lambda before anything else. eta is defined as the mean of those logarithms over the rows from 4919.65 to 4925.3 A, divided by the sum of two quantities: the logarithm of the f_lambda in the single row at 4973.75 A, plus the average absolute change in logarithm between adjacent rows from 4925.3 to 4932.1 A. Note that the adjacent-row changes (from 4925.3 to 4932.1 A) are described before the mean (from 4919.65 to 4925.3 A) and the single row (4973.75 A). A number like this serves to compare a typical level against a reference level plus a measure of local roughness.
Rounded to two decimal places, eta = 0.97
